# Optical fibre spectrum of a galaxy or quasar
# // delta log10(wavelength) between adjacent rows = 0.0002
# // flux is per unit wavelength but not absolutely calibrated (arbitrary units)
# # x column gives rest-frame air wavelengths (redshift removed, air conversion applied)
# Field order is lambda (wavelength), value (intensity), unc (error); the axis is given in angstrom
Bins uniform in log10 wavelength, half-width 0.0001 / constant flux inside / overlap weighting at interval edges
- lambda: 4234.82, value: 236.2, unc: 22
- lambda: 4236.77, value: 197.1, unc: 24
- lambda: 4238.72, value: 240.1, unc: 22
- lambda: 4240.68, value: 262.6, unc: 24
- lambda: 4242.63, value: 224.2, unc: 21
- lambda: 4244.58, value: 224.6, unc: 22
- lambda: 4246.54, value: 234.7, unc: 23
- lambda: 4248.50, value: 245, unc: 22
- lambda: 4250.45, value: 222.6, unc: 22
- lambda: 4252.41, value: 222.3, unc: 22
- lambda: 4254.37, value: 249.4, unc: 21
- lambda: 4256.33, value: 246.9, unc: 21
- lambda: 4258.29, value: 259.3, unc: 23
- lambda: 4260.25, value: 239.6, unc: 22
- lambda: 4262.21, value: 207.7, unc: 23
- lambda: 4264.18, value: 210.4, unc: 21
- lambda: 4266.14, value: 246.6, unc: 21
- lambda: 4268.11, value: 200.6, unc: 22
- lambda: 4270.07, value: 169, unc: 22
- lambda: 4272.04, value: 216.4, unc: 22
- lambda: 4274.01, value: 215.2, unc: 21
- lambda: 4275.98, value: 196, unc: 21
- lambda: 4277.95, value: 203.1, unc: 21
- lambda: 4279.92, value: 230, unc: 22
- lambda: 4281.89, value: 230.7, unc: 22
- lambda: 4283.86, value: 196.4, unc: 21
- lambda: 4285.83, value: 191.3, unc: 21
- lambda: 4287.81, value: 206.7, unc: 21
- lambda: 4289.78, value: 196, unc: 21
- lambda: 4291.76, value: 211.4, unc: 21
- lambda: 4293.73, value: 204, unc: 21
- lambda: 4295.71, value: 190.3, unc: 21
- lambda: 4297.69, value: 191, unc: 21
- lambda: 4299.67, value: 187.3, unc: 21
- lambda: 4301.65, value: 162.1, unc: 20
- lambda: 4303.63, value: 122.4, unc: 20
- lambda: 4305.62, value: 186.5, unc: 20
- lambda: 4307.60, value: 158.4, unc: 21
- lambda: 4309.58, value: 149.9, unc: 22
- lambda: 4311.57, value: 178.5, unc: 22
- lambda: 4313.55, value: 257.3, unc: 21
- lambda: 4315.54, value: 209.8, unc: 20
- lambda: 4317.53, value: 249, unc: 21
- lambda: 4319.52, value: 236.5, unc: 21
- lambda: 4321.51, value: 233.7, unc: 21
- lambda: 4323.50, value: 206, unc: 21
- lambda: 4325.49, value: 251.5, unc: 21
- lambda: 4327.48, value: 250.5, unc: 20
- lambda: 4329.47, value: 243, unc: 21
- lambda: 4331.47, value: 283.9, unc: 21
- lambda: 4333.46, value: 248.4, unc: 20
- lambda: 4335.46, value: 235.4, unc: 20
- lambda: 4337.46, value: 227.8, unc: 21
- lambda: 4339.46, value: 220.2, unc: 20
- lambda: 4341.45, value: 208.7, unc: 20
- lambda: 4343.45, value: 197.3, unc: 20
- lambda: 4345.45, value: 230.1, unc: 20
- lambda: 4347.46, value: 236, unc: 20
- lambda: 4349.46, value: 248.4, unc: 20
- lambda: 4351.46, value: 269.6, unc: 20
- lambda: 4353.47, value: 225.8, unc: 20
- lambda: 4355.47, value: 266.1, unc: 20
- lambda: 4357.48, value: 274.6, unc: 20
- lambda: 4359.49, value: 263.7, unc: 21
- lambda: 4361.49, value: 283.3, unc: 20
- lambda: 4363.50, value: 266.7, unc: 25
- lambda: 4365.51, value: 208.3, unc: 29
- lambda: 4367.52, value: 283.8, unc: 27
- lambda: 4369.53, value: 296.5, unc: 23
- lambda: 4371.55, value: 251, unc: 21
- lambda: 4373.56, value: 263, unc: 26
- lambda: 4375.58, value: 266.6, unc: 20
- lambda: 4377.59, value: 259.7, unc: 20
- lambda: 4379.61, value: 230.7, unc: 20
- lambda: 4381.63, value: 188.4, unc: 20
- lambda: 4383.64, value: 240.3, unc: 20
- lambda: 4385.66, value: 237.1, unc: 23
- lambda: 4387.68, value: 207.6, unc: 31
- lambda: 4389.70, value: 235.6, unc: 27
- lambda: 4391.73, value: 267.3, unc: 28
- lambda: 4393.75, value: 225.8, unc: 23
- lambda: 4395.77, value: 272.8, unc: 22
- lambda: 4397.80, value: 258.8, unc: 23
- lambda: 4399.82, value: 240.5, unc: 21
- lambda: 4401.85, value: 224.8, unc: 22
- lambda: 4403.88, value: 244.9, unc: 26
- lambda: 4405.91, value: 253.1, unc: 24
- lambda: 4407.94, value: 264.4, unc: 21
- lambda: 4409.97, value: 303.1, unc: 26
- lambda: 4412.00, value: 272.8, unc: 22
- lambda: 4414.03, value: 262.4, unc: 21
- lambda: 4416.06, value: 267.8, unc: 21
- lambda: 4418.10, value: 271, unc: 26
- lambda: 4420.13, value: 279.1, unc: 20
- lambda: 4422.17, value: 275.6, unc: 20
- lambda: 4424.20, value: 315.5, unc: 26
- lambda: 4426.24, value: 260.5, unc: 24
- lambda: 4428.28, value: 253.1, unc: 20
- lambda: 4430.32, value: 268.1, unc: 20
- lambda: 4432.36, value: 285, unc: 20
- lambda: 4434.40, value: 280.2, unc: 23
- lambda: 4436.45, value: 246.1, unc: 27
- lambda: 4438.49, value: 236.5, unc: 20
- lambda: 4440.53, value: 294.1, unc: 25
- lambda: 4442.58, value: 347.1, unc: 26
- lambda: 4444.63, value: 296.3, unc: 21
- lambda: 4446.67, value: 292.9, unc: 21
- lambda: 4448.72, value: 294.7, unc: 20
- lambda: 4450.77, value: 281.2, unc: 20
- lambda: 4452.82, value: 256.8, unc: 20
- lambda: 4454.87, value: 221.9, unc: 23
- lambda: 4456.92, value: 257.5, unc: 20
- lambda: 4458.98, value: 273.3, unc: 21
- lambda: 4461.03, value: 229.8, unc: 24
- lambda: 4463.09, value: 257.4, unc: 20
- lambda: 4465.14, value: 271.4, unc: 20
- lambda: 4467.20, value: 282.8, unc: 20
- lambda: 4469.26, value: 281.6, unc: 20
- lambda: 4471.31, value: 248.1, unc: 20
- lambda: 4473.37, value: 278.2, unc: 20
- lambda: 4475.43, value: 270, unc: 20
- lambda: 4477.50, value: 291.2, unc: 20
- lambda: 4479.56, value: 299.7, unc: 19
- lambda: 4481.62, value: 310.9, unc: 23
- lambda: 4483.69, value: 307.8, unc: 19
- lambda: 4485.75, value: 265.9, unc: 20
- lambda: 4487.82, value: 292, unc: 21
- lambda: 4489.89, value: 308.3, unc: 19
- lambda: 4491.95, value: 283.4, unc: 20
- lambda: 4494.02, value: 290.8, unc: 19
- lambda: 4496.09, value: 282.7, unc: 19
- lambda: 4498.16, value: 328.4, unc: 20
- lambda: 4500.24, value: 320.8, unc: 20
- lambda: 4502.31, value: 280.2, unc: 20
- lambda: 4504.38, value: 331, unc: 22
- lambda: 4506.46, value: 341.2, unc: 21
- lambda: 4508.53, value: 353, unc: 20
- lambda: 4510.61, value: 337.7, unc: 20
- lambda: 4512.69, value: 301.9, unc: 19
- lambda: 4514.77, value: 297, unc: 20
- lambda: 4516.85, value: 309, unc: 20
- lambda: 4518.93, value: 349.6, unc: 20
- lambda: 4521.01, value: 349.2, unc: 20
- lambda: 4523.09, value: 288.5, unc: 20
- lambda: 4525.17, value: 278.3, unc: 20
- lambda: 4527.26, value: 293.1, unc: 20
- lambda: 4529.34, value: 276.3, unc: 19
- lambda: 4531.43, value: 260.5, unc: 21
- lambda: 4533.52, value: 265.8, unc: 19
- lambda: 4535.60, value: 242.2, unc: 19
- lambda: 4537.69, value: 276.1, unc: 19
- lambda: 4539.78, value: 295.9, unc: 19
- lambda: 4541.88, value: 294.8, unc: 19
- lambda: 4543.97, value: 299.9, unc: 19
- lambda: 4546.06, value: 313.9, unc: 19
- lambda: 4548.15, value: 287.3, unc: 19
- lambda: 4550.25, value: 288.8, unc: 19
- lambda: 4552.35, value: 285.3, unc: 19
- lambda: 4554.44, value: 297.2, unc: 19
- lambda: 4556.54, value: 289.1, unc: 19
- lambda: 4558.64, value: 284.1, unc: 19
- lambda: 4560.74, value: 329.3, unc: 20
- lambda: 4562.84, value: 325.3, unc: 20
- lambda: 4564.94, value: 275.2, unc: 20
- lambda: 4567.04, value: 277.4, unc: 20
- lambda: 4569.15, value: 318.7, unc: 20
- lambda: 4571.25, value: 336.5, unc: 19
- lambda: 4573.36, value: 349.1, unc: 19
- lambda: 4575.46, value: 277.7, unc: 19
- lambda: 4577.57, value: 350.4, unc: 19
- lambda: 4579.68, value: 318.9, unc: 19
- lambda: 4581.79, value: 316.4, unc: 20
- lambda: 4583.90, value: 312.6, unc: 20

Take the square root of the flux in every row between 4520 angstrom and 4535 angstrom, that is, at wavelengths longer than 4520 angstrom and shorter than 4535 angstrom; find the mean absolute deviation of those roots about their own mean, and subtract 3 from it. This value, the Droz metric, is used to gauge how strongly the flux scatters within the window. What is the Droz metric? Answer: -2.43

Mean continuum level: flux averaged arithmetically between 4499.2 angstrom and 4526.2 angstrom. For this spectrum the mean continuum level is 318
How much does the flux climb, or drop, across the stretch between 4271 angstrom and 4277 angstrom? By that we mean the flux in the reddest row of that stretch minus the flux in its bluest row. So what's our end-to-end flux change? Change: -20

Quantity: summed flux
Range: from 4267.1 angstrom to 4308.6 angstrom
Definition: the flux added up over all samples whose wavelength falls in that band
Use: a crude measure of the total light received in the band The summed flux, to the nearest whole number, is 4065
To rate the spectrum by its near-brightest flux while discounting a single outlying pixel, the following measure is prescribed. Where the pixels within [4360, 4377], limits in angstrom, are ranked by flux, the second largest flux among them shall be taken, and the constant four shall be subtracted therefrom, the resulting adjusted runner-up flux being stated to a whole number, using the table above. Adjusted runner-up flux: 280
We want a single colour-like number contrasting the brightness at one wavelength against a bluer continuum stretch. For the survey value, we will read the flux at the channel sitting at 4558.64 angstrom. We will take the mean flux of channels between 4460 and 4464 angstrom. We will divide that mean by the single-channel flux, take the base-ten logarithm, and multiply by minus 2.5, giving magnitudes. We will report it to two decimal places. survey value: 0.17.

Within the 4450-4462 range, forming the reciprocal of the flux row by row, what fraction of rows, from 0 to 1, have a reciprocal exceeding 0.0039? 0.33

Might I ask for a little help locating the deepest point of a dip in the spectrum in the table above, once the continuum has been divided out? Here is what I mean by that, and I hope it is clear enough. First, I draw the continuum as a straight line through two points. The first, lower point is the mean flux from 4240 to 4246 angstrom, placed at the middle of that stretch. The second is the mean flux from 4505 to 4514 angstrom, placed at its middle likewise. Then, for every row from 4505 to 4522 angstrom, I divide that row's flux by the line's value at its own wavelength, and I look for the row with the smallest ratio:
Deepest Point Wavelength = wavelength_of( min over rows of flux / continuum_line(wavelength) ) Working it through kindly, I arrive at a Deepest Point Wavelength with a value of 4514.77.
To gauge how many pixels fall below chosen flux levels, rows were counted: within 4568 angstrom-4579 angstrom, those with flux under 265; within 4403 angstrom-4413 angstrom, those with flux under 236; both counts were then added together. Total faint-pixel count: 0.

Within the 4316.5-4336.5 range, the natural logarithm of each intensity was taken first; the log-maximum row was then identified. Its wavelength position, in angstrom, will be 4331.47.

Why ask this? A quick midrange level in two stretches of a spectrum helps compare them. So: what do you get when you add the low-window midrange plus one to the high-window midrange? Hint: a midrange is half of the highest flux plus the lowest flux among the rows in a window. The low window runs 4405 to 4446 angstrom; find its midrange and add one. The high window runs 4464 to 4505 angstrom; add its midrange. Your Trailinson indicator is 582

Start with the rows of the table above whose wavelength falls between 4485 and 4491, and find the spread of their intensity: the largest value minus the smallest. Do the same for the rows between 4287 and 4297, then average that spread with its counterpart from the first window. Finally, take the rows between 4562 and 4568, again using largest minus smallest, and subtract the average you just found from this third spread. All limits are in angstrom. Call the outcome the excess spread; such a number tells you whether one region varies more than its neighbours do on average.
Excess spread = 18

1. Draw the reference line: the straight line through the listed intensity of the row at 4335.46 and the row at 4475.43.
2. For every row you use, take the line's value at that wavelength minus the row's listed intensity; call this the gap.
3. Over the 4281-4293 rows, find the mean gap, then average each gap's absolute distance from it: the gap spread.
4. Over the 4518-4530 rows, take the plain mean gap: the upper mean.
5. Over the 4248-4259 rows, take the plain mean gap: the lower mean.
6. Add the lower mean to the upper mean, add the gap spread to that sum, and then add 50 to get 11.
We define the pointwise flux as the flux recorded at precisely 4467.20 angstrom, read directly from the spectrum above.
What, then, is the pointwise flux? 282.8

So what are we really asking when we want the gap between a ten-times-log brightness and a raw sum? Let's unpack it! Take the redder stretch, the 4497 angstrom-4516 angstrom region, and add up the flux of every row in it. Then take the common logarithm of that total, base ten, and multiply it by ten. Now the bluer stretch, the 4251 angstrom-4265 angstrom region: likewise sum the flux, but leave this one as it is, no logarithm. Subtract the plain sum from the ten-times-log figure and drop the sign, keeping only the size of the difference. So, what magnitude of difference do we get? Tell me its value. 1601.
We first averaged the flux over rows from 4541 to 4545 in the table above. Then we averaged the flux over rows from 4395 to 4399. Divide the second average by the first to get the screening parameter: 0.89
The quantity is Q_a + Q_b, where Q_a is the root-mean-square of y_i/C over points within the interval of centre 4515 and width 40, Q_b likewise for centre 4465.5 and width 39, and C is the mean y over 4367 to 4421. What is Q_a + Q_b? 2.30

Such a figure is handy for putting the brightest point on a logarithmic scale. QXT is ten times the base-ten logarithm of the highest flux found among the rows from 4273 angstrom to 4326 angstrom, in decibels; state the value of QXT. 24.1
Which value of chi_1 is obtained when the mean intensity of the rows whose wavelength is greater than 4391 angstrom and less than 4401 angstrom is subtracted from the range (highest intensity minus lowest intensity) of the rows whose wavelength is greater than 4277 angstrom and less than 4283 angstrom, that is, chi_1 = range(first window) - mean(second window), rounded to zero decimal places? -225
